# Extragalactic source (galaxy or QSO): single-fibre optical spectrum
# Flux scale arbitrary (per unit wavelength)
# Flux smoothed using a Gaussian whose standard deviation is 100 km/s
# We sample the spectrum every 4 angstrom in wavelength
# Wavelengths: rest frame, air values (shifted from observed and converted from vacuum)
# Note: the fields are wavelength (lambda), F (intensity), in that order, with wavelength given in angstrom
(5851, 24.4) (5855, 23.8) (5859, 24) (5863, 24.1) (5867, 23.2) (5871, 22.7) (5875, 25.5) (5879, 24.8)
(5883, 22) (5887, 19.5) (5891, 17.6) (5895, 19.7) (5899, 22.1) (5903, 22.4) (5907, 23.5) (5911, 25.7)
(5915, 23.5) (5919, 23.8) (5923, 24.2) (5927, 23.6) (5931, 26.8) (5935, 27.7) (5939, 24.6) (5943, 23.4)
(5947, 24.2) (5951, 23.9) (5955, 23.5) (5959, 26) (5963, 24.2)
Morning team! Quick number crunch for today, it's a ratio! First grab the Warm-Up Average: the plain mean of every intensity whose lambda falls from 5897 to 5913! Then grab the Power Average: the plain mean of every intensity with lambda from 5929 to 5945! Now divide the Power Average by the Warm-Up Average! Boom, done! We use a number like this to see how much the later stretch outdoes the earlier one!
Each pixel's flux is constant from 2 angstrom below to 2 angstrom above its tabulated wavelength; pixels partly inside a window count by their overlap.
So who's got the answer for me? 1.09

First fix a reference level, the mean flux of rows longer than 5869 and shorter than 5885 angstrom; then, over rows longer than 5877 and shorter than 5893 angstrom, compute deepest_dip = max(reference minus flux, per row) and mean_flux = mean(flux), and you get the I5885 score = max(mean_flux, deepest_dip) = 21.0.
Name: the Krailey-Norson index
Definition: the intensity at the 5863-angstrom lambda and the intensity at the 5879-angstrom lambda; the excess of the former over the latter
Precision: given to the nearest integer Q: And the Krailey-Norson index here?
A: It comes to -1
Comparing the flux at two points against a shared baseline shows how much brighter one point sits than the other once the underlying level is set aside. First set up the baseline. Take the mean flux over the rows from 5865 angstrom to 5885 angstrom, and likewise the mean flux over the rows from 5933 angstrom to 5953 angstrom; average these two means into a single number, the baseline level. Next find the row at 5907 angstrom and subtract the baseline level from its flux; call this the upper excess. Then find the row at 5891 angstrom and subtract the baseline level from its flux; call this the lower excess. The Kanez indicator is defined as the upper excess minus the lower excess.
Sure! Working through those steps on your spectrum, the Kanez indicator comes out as 5.9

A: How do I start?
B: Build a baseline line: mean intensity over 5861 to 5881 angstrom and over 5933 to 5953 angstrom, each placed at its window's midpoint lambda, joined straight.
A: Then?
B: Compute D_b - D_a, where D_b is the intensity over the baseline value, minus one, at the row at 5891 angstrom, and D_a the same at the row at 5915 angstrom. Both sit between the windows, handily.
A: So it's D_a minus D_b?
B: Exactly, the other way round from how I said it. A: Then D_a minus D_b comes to 0.23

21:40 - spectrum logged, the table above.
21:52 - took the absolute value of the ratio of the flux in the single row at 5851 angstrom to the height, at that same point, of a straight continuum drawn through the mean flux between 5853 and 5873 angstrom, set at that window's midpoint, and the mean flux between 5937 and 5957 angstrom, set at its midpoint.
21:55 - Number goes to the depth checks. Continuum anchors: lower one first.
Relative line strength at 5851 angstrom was 1.04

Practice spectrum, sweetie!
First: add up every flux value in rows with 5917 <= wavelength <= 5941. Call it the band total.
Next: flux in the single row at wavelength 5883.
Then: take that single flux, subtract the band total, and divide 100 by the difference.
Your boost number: -0.78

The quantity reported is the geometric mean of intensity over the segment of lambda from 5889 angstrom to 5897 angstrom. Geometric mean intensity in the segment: 18.6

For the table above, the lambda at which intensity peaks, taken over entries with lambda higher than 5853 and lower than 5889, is 5875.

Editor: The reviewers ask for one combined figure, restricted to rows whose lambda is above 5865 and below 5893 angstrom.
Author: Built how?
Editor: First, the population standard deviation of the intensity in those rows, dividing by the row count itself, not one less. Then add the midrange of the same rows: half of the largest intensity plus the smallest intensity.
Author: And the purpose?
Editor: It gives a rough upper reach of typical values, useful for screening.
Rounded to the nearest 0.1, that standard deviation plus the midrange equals 24.2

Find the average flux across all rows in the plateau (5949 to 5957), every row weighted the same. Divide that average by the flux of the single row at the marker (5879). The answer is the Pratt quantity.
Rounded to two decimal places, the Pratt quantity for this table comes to 0.96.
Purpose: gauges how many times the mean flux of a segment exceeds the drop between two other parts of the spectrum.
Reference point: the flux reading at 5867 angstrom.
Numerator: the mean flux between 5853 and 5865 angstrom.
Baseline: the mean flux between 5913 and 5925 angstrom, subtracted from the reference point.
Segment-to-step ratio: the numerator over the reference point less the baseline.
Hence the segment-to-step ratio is -38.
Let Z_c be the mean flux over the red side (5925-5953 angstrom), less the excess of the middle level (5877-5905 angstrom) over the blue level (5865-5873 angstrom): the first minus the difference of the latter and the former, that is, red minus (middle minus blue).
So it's 27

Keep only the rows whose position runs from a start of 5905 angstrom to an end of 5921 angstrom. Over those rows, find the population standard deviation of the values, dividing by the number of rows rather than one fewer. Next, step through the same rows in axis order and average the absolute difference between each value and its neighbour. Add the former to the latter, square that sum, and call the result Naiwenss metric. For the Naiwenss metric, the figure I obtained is 6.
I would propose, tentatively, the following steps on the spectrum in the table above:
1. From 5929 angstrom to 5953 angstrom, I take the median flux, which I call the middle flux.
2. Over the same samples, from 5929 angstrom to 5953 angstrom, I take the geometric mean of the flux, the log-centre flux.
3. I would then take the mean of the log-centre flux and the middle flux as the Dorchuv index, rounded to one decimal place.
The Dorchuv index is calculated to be 24.7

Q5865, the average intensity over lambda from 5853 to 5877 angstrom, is 23.9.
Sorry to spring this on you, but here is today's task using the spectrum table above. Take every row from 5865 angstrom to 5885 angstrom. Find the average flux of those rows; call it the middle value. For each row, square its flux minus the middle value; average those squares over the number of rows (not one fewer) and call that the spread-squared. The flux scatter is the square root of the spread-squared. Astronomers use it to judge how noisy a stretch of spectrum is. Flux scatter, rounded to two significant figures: 1.3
